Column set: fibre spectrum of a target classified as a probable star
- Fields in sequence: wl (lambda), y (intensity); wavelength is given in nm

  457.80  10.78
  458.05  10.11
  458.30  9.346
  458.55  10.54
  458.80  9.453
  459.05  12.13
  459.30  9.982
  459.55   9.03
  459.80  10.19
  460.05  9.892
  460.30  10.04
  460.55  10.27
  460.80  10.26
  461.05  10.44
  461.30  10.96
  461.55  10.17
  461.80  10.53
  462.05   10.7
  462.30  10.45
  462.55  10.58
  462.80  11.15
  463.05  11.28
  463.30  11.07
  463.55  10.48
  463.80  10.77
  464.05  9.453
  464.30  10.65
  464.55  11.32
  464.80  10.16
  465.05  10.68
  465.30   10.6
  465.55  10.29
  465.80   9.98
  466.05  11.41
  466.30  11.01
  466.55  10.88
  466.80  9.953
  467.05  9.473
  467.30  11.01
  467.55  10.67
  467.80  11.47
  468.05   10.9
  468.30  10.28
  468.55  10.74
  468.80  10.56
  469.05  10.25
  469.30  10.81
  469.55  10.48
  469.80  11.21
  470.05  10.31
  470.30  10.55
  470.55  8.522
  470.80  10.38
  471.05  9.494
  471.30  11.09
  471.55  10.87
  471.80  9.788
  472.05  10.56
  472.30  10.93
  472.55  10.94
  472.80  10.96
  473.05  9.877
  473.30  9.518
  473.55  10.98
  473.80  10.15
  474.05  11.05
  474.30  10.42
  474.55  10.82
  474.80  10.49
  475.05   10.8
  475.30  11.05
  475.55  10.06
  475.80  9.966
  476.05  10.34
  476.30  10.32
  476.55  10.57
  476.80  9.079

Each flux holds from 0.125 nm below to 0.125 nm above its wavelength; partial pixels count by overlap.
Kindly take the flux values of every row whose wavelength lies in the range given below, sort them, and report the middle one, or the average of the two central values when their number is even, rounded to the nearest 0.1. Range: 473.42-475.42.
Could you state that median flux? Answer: 10.8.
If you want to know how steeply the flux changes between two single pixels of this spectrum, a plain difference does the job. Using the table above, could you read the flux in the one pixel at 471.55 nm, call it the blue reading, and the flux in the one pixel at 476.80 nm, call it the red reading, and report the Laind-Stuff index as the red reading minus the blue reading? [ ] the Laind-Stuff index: -1.8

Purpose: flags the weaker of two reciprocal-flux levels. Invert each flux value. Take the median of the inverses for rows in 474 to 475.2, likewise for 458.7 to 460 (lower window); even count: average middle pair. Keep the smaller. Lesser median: 0.0926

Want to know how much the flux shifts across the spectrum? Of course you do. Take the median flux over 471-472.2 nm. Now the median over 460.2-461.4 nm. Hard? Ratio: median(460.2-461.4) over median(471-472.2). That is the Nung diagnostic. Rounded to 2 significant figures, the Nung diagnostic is 0.97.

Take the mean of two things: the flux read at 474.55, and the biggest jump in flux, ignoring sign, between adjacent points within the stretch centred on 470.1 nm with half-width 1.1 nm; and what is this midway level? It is 6.4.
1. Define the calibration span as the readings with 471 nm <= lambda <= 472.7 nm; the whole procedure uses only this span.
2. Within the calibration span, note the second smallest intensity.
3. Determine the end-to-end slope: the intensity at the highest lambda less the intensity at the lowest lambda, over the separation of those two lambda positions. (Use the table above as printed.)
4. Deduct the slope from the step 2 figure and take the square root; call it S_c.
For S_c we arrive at 2.97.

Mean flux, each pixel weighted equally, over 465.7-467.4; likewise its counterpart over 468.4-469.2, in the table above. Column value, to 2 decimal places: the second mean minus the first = -0.01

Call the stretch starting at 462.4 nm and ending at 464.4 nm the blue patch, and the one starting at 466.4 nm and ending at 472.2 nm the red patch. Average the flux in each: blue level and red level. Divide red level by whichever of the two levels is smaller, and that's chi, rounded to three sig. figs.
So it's 1.00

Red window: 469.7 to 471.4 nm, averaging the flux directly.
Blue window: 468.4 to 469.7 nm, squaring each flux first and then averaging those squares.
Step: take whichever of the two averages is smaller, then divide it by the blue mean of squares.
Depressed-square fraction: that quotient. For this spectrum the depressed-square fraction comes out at 0.091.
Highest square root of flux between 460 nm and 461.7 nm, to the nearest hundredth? 3.31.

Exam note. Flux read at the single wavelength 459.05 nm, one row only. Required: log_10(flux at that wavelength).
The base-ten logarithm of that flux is 1.08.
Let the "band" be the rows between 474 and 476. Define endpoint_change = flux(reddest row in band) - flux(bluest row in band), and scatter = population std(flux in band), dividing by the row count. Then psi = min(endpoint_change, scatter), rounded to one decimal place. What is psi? -1.1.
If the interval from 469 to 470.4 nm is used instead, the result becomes 0.3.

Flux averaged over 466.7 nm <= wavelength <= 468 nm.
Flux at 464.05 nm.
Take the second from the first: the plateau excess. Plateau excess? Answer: 1.1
